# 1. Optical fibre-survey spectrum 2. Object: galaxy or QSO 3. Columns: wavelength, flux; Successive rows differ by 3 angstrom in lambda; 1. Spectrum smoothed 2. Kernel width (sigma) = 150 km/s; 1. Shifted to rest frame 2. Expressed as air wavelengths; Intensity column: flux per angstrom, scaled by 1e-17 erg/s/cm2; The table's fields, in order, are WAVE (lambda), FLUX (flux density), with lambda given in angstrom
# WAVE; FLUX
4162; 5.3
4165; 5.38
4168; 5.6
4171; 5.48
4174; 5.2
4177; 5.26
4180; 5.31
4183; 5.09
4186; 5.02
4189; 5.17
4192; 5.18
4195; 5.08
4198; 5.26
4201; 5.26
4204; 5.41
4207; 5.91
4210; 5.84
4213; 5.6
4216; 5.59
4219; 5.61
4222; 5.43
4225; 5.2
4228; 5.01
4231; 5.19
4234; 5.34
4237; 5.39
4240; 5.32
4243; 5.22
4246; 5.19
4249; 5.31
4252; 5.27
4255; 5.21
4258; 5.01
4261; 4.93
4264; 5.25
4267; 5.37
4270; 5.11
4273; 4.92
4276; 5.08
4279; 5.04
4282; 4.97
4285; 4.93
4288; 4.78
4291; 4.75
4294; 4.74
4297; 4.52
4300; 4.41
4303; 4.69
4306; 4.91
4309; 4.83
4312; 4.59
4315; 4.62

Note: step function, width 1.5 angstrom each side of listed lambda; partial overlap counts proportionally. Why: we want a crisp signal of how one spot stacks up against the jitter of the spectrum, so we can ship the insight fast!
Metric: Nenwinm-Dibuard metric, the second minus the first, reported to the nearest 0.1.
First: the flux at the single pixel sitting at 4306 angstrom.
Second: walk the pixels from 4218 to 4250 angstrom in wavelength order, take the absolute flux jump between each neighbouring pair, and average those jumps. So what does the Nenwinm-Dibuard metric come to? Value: -4.8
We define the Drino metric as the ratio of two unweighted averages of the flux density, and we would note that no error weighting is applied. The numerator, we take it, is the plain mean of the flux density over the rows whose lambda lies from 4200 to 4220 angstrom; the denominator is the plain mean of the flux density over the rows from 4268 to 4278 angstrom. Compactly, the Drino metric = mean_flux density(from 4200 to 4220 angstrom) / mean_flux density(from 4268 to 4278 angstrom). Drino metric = 1.11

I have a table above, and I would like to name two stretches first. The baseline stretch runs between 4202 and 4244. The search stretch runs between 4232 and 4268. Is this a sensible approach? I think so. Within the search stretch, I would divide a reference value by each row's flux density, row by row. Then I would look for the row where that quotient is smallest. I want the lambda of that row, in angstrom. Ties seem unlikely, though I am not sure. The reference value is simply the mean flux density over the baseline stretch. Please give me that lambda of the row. 4237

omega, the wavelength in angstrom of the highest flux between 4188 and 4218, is 4207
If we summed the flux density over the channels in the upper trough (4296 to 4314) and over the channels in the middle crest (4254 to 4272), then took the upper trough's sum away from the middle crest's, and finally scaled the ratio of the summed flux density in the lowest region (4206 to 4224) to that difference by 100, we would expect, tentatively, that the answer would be 1160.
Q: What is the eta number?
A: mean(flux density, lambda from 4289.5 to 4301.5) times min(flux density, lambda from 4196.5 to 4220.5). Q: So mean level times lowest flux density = 24.2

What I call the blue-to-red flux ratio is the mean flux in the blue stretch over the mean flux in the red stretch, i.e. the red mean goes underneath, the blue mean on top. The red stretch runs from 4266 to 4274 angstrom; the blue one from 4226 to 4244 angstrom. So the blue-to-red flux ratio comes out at 1.02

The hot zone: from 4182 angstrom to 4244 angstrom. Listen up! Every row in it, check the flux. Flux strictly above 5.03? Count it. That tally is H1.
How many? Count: 19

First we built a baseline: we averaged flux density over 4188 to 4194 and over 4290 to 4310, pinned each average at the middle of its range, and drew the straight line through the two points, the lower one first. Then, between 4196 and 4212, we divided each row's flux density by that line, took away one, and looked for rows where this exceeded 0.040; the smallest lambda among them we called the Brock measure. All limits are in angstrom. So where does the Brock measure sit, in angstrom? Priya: 4204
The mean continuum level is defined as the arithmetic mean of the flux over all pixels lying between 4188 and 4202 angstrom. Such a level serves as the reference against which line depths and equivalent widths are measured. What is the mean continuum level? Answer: 5.19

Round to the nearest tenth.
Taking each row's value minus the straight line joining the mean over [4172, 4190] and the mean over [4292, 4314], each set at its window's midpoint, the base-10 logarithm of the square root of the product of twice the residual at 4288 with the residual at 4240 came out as -0.7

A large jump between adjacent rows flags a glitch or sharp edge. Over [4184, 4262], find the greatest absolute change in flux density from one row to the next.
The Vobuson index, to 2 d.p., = 0.50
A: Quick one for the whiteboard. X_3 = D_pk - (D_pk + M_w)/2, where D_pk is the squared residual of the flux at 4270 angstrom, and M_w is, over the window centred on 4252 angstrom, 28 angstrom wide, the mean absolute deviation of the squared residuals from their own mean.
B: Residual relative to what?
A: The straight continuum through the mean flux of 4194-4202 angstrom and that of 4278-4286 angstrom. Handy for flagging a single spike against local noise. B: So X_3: -0.0044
